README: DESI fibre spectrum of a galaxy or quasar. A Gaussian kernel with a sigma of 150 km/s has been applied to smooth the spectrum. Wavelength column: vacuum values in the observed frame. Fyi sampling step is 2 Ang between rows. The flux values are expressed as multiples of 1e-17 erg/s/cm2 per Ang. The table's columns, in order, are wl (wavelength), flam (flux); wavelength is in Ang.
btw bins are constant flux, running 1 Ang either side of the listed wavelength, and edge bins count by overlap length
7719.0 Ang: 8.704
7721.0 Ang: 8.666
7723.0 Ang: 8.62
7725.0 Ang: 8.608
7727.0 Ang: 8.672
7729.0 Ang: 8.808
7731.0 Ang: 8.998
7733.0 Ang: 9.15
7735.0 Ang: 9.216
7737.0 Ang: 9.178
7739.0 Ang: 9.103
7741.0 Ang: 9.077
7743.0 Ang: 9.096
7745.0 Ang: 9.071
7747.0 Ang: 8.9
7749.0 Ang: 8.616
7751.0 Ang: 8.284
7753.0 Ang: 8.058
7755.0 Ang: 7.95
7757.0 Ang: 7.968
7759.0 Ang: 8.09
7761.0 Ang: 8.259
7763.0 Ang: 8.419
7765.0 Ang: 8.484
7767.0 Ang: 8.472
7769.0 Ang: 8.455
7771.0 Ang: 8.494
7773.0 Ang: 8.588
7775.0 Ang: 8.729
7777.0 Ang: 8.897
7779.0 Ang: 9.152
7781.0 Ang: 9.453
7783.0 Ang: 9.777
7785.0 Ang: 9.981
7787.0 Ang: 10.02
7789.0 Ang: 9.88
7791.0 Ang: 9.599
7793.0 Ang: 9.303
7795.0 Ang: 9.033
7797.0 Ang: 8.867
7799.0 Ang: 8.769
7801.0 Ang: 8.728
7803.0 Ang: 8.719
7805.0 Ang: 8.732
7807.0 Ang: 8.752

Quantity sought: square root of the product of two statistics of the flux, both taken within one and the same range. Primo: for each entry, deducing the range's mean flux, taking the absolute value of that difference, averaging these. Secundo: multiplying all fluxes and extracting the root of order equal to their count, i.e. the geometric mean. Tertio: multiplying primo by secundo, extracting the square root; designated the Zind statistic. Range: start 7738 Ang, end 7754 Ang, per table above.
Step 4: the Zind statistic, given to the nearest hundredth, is 1.73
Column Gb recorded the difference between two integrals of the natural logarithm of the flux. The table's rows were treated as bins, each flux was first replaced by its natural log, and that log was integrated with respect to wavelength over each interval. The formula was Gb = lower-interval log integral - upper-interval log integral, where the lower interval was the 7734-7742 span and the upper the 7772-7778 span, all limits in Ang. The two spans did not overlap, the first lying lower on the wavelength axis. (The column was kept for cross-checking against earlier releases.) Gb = 5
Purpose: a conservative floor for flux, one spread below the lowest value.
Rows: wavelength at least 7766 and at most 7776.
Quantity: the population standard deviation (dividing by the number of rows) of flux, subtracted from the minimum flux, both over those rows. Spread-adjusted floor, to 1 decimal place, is 8.4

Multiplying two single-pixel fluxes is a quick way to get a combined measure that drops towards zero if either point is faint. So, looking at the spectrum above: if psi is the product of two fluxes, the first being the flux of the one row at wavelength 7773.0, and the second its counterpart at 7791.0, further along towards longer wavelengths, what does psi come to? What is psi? 82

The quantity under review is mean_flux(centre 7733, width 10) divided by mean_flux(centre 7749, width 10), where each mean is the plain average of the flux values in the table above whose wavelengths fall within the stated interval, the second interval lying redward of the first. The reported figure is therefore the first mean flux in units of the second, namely 1.06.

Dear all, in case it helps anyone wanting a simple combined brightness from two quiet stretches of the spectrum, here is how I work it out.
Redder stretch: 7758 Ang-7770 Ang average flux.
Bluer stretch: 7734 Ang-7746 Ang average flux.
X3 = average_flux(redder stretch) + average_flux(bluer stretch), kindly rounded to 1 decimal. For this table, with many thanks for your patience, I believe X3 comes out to 17.5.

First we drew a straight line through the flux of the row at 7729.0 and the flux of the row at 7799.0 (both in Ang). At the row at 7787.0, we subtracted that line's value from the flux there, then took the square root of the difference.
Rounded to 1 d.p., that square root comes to 1.1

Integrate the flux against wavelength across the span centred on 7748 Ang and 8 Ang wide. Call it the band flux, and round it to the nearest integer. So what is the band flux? 70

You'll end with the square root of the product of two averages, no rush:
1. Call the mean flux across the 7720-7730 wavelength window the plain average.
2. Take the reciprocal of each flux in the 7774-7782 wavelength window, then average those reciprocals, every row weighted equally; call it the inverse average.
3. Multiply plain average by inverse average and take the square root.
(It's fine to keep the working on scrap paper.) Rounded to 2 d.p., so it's 0.98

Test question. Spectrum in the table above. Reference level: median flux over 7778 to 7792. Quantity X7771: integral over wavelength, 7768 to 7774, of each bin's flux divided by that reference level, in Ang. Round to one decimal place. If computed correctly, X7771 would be 5.2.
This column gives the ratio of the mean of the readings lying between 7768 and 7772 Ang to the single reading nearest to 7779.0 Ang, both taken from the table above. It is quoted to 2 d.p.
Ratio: 0.93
